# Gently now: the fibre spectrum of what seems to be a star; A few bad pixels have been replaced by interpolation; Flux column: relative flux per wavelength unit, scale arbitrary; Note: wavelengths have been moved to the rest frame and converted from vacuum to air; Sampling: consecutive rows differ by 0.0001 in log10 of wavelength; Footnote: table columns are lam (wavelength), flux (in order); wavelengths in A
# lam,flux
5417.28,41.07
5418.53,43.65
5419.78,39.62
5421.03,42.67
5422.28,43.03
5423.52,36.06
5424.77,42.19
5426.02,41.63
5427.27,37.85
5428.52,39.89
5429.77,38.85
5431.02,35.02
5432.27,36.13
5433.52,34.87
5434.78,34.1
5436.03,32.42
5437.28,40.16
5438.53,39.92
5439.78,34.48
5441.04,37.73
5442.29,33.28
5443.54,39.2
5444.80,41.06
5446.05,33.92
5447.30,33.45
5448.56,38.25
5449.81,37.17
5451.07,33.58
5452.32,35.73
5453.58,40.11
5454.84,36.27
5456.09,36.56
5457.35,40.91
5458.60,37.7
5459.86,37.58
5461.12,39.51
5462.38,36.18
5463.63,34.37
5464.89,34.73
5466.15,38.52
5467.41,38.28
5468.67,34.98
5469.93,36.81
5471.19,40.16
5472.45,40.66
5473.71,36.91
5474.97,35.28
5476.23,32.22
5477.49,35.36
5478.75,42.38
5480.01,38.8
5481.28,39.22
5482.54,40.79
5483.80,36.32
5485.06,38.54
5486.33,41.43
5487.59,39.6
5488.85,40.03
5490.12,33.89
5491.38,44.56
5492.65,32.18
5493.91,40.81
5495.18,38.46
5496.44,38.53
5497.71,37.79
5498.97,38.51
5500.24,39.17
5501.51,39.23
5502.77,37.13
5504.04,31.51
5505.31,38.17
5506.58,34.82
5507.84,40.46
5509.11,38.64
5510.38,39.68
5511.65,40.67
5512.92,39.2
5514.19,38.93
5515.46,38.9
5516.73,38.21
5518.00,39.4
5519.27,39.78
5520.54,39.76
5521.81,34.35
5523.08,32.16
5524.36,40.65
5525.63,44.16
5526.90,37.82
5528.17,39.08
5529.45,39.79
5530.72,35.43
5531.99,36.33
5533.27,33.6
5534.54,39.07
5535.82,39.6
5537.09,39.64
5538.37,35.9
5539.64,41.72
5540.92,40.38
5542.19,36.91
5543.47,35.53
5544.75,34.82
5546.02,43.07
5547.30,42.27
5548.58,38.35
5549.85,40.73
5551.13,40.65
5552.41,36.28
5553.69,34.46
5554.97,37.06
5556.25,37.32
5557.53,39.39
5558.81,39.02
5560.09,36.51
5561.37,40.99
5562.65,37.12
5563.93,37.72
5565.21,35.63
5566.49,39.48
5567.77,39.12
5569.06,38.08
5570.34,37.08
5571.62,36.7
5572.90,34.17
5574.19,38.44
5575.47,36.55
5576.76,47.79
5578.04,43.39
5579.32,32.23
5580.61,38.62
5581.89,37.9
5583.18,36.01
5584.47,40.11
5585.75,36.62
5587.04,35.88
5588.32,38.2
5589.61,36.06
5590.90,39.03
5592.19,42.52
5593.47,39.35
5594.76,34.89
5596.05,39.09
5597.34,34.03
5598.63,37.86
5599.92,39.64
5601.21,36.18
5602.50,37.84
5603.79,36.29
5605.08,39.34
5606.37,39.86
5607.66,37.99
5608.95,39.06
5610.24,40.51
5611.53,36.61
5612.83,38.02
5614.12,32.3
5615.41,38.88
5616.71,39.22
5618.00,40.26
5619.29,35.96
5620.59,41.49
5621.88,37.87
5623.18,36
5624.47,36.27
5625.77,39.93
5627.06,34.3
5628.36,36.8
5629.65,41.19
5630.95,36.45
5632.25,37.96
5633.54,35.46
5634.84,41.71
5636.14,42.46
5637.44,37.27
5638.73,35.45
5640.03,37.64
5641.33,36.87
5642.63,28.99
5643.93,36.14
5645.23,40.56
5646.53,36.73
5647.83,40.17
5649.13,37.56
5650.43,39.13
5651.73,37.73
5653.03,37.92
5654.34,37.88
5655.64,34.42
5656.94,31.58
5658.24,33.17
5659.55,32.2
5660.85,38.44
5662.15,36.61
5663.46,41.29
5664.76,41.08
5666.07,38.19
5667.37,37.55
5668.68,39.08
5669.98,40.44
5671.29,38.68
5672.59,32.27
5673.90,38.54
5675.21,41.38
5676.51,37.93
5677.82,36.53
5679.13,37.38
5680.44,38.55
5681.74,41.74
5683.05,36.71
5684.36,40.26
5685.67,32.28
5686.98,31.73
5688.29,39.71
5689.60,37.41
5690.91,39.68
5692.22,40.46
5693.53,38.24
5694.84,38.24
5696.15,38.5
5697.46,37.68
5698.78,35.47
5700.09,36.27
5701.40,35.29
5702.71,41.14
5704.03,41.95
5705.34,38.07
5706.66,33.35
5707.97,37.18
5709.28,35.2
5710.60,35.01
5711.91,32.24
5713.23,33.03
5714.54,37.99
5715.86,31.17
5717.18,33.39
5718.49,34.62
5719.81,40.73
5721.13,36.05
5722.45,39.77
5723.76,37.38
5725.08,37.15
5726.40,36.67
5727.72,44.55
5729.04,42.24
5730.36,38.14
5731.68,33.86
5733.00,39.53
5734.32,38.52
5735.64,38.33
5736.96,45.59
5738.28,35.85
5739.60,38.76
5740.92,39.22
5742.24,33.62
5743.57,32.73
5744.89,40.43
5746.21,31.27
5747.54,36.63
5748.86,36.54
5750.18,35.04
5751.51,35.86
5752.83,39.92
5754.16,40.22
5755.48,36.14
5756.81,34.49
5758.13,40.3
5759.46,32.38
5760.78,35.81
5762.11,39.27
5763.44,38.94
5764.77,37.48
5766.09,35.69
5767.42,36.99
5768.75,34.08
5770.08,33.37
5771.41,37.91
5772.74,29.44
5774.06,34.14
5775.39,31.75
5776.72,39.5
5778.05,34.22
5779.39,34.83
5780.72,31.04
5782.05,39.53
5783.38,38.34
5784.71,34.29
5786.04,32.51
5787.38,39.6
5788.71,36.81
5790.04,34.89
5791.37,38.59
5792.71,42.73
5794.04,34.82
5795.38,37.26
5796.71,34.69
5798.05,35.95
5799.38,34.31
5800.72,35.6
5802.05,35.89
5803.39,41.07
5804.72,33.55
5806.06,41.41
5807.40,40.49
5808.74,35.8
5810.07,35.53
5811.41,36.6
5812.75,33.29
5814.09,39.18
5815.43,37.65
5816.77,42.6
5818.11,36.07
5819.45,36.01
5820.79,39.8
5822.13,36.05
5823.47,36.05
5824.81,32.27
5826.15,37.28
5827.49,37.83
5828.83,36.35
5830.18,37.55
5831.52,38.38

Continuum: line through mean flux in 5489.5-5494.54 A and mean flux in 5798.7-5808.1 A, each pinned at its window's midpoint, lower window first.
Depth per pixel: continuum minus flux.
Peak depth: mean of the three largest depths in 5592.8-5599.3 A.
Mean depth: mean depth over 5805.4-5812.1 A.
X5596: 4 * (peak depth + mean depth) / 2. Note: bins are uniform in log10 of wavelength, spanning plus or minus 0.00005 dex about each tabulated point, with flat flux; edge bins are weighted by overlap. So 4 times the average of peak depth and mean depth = 3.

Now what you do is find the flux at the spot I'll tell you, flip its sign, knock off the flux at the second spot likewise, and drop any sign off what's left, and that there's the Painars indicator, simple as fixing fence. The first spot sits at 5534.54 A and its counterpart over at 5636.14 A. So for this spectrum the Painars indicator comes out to 82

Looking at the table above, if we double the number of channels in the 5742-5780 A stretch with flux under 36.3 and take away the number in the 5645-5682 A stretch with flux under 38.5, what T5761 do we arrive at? 17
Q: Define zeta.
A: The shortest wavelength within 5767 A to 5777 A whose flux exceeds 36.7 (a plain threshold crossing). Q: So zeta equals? 5767.42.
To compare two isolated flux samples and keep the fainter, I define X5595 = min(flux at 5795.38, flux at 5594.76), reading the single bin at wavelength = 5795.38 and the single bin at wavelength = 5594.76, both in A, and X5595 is 34.9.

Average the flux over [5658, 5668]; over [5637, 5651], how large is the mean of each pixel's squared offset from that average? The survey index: 9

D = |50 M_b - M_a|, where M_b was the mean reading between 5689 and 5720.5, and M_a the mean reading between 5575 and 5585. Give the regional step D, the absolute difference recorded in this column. 1799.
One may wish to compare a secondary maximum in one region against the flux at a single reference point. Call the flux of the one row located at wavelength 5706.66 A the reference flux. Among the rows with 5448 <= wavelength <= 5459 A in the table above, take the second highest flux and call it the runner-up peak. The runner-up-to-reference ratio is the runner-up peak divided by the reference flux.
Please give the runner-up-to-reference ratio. 1.20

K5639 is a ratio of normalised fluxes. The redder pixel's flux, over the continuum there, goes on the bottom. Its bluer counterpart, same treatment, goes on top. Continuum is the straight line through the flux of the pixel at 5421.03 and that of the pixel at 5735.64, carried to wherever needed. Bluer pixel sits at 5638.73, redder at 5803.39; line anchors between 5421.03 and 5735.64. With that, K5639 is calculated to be 0.81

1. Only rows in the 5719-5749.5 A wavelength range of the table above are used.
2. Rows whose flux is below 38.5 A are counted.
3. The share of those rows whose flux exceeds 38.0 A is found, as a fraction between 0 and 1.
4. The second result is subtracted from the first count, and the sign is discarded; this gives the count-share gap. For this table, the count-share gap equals 12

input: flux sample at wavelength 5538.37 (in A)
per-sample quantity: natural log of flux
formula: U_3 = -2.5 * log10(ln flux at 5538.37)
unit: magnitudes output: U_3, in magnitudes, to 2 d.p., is -1.38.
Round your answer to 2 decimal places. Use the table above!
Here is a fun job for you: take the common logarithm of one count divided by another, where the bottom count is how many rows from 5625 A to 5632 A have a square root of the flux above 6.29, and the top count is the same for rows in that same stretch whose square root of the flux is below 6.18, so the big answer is 0.18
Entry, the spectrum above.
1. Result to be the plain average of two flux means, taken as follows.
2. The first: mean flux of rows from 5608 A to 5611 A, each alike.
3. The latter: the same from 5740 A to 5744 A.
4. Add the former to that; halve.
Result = 37.5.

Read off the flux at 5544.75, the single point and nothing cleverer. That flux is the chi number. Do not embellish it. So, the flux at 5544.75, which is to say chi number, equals 34.82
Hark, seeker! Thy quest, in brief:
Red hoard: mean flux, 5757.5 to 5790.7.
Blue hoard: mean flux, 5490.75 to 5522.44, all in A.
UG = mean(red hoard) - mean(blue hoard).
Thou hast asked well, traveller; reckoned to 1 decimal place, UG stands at -2.6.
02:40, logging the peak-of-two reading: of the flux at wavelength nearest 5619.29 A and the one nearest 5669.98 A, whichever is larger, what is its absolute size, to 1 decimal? 40.4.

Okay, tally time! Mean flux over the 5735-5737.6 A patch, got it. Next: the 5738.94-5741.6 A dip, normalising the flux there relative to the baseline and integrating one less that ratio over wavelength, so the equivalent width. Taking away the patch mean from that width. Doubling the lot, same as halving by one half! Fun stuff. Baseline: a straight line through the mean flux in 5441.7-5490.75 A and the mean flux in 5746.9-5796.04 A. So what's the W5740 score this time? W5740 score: -84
